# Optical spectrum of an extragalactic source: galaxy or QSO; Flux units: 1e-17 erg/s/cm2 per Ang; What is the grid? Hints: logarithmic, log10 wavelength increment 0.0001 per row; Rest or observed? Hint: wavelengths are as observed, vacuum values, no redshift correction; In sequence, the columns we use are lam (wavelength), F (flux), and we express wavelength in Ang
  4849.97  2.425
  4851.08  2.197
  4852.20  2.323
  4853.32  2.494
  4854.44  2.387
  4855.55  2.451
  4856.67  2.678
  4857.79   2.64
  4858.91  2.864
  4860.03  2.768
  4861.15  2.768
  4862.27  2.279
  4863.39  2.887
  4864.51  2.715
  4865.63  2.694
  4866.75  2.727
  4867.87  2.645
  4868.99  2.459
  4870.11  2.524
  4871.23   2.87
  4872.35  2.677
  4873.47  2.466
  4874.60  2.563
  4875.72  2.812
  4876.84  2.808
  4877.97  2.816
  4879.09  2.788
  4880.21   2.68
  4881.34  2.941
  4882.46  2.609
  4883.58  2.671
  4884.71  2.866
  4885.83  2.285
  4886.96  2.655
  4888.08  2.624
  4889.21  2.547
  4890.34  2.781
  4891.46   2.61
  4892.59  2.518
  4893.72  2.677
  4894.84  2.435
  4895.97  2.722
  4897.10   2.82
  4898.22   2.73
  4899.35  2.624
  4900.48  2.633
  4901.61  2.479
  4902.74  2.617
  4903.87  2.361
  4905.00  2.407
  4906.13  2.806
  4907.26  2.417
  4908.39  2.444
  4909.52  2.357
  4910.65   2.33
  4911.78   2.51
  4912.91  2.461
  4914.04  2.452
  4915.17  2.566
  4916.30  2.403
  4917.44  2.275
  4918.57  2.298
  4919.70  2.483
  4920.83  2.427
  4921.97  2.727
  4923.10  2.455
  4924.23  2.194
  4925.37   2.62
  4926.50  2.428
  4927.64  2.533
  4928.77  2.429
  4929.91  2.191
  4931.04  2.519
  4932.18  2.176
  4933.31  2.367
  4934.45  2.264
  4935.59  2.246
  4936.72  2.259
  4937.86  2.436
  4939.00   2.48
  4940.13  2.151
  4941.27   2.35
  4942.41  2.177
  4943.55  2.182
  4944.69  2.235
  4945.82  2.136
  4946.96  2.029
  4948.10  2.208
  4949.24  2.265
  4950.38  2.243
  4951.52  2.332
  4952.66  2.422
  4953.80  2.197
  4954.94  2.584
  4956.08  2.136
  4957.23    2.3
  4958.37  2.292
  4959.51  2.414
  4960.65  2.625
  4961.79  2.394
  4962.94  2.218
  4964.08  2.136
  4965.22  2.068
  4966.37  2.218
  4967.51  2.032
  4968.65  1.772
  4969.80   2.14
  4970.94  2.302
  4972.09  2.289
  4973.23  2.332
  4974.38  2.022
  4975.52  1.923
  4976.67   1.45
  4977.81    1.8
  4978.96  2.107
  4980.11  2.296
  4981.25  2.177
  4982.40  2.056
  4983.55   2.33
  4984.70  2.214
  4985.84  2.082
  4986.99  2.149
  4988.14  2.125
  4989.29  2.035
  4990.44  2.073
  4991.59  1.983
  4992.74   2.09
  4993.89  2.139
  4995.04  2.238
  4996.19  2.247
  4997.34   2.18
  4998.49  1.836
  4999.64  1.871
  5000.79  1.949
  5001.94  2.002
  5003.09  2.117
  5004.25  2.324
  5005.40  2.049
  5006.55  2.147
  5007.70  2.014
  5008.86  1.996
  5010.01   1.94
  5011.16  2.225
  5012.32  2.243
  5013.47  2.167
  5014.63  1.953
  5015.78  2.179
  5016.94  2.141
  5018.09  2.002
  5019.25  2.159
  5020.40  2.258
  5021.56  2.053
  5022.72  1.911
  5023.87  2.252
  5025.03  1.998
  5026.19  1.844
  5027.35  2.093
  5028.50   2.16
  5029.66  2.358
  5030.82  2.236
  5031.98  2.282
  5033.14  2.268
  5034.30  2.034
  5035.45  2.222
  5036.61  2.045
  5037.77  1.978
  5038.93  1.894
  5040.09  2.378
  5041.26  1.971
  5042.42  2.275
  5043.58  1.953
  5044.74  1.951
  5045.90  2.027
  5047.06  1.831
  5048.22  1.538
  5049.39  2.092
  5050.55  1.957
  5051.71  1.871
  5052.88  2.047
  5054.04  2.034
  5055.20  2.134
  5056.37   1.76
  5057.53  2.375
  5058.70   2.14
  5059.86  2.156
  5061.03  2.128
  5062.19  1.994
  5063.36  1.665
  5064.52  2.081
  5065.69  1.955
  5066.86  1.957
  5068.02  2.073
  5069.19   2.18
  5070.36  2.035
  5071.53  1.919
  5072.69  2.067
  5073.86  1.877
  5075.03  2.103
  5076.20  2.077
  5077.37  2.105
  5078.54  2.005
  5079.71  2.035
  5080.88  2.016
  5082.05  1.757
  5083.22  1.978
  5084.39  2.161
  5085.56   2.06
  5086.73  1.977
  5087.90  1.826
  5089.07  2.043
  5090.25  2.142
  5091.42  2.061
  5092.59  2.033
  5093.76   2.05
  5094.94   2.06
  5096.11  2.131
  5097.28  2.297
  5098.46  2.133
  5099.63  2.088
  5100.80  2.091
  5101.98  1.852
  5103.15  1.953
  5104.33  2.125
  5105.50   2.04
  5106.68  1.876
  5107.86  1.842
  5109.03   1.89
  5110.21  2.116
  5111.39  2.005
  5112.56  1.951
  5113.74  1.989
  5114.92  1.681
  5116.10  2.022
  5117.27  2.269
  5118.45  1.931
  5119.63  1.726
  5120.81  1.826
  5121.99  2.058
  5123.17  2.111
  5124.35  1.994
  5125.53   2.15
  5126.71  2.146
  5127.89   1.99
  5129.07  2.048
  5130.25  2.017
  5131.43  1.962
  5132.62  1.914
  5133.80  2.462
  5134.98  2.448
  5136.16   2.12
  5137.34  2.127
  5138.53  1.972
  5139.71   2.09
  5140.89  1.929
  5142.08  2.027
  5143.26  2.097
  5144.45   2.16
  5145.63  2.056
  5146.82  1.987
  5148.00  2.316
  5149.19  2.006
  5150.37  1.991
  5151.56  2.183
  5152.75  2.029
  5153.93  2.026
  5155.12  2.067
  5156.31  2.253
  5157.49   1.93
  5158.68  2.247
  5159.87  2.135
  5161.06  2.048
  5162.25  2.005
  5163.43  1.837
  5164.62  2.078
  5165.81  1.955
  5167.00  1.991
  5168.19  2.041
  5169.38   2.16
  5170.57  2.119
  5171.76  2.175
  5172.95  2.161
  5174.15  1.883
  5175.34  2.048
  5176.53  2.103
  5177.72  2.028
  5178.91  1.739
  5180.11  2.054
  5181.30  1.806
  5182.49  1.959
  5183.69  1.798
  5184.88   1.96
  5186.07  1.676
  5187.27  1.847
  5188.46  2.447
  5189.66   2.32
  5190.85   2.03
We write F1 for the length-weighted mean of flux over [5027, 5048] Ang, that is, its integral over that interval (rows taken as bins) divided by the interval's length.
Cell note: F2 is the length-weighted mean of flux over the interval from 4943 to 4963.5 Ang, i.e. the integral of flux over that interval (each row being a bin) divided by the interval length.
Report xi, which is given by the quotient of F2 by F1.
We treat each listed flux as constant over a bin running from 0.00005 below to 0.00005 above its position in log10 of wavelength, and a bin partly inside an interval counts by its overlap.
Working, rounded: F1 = 2.10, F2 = 2.29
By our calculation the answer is 1.09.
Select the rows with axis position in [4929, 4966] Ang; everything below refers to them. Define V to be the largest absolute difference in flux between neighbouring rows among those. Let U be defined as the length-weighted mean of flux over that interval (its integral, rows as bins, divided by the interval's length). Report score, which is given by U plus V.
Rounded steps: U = 2.28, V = 0.45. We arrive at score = 2.7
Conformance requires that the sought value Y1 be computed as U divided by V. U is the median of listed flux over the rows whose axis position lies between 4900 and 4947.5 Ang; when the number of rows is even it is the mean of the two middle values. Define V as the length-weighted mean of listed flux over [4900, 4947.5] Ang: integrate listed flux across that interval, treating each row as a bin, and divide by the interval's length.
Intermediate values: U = 2.41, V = 2.39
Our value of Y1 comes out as 1.010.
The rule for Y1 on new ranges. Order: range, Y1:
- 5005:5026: 1.004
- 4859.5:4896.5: 1.005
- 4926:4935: 1.015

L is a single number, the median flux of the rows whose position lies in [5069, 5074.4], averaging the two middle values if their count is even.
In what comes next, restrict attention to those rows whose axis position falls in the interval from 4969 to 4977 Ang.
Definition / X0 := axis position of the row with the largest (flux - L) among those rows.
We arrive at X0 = 4973.23 Ang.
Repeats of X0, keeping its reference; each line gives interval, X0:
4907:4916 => 4915.17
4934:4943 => 4939.00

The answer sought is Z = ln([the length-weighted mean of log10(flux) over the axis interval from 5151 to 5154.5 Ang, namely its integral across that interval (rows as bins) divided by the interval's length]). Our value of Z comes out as -1.15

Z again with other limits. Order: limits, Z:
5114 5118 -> -1.22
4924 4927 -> -0.95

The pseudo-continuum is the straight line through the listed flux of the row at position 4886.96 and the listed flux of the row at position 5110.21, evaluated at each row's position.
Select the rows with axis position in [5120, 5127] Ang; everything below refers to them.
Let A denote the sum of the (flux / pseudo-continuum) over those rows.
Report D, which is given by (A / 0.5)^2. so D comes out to 139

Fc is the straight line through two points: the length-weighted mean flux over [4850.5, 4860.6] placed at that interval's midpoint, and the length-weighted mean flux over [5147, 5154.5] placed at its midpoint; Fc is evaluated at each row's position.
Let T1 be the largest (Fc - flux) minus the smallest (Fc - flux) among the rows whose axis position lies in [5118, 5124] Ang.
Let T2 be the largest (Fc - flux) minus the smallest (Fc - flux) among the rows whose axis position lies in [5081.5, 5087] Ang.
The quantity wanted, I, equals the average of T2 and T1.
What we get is 0.40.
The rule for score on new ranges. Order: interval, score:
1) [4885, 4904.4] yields 3.0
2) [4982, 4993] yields 2.4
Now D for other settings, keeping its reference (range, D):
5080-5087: 120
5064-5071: 123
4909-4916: 128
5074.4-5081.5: 127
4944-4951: 109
